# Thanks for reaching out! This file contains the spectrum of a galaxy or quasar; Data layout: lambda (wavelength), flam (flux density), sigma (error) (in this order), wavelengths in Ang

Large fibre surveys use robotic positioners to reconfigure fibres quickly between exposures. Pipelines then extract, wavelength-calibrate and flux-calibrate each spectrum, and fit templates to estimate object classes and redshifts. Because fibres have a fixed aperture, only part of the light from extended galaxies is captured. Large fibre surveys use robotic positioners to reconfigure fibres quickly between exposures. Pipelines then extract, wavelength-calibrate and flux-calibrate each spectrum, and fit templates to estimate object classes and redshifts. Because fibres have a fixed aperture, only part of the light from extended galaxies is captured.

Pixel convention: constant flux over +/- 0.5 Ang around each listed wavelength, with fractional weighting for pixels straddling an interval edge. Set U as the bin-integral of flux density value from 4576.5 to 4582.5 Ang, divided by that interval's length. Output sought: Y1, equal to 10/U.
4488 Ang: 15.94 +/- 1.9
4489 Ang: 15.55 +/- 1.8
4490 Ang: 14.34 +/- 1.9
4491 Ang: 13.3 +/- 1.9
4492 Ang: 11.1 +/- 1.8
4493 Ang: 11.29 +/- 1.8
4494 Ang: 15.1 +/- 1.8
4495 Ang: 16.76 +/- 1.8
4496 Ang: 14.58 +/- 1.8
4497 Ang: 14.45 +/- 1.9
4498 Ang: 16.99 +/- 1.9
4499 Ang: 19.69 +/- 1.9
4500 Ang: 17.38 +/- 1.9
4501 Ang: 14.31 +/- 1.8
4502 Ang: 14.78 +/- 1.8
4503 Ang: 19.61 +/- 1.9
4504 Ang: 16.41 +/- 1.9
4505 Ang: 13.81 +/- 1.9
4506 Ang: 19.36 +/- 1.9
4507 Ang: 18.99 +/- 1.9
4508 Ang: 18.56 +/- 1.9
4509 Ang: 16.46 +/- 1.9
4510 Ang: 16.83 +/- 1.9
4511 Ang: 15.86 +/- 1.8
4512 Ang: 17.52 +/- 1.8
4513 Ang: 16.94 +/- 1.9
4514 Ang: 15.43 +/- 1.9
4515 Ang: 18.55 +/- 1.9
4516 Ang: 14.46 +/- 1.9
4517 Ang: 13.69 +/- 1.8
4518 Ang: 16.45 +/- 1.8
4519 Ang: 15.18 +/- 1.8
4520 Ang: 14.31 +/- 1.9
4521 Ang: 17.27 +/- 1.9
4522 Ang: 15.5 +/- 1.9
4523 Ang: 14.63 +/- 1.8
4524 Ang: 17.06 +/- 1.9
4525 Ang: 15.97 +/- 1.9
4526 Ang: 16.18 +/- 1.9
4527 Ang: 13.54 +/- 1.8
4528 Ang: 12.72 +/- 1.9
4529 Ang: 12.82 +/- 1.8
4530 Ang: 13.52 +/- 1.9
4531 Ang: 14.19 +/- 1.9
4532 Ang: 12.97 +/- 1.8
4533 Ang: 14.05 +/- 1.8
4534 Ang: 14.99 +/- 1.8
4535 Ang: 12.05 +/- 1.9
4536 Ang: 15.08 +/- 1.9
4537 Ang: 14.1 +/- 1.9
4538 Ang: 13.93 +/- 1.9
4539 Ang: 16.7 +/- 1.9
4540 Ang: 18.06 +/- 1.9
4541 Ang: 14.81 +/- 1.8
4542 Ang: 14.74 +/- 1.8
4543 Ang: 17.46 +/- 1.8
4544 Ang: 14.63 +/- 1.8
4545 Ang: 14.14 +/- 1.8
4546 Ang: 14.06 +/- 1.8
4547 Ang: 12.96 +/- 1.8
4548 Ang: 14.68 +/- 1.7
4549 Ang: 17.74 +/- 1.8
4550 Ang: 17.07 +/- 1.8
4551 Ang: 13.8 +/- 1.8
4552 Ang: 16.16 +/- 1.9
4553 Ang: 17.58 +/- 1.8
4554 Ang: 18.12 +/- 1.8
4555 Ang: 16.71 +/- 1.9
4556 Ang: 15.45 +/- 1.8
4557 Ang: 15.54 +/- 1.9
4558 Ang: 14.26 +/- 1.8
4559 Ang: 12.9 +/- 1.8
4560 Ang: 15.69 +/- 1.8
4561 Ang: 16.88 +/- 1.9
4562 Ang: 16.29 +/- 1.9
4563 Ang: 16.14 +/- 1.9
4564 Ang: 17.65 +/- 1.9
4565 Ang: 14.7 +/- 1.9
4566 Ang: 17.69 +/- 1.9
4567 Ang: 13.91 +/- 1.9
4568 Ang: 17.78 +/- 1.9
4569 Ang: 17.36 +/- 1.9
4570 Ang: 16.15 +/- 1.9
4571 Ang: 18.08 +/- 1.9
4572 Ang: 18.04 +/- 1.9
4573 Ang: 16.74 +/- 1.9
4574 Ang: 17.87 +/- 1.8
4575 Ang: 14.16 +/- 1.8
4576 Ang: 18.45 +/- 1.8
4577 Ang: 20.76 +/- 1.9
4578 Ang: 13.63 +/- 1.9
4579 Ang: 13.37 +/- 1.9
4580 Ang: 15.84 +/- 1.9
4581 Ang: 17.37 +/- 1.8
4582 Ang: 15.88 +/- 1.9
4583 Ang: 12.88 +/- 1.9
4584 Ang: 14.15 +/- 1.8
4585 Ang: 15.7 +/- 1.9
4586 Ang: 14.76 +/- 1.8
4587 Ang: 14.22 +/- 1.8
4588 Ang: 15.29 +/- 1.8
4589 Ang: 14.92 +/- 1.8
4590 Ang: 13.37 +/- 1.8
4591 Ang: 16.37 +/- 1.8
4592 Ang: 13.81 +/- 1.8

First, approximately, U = 16.1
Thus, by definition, 0.62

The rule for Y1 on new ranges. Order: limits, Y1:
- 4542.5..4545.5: 0.65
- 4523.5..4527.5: 0.64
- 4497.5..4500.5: 0.55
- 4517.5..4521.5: 0.63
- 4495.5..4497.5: 0.69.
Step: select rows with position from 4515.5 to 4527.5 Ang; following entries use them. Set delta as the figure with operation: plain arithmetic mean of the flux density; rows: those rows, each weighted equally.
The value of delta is 15.4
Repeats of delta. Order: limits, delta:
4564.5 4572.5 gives 16.7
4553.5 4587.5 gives 16.0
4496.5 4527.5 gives 16.3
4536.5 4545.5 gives 15.4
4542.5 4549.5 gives 15.1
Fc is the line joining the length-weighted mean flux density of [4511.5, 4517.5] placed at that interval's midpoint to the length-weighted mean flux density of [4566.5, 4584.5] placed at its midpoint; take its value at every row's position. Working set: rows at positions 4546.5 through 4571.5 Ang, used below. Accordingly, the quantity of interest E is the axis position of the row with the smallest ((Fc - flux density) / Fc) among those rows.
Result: 4554 Ang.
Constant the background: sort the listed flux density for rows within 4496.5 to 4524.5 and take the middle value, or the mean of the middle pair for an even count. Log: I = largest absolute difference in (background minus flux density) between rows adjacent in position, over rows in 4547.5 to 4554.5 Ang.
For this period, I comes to 3.3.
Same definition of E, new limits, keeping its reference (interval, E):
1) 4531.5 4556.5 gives 4554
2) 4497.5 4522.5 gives 4499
